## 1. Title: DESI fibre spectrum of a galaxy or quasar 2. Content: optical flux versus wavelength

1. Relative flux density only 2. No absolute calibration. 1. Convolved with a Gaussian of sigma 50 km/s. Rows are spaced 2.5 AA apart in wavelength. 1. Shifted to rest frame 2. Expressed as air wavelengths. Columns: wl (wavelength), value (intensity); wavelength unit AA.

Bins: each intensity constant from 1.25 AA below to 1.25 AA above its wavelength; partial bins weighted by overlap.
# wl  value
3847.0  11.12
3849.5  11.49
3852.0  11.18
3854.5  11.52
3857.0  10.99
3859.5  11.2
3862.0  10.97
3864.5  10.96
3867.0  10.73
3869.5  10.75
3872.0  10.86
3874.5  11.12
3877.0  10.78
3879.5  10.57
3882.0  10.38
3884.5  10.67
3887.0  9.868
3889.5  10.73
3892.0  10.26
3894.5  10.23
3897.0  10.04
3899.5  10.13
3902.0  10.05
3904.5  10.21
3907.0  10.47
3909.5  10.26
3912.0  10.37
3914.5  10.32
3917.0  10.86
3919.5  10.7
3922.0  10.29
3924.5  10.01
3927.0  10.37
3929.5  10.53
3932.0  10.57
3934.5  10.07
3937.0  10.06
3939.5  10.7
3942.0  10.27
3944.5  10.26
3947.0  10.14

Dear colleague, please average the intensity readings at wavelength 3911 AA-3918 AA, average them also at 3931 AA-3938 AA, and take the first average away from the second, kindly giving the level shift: -0.28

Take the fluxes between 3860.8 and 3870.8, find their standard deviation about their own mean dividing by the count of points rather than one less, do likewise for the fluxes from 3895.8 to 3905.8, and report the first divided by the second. 1.64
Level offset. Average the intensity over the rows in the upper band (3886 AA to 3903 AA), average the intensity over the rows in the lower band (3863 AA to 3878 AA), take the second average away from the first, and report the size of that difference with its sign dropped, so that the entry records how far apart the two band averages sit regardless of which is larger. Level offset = 0.7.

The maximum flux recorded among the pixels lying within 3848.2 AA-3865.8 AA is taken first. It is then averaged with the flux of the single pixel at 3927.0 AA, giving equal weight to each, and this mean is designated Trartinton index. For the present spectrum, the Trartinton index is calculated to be 10.9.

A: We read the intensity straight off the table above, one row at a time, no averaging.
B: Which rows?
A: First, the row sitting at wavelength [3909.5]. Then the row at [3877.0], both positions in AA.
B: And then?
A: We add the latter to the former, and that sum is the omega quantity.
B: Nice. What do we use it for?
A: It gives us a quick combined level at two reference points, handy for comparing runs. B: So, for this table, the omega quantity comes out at 21.04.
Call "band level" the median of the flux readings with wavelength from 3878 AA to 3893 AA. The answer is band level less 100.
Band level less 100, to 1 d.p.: -89.5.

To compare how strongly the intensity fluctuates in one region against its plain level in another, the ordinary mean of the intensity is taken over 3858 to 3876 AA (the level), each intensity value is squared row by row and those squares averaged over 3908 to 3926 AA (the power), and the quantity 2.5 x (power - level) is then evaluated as 243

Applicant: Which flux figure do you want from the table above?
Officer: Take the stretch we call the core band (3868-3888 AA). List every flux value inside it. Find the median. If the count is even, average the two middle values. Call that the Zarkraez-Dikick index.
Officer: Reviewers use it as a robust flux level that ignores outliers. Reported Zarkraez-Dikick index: 10.7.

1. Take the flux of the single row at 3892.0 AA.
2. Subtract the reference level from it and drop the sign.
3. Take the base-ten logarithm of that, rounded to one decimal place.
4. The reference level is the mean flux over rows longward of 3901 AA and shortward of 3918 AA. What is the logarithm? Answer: -1.0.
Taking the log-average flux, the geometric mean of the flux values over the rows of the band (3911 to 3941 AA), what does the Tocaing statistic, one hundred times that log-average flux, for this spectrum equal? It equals 1040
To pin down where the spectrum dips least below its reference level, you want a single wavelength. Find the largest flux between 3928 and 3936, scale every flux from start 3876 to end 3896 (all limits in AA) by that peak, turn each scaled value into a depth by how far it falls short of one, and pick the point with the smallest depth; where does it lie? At 3877.0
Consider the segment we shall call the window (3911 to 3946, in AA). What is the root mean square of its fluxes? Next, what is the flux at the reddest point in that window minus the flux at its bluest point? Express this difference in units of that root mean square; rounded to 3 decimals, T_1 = -0.011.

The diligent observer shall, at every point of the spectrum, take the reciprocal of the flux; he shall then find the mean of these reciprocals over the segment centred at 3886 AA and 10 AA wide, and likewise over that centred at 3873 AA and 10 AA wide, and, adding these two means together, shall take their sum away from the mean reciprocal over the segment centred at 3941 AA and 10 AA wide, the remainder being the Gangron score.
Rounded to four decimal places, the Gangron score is -0.0912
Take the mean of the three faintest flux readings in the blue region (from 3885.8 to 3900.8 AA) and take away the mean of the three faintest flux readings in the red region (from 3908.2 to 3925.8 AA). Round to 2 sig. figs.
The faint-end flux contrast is -0.17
